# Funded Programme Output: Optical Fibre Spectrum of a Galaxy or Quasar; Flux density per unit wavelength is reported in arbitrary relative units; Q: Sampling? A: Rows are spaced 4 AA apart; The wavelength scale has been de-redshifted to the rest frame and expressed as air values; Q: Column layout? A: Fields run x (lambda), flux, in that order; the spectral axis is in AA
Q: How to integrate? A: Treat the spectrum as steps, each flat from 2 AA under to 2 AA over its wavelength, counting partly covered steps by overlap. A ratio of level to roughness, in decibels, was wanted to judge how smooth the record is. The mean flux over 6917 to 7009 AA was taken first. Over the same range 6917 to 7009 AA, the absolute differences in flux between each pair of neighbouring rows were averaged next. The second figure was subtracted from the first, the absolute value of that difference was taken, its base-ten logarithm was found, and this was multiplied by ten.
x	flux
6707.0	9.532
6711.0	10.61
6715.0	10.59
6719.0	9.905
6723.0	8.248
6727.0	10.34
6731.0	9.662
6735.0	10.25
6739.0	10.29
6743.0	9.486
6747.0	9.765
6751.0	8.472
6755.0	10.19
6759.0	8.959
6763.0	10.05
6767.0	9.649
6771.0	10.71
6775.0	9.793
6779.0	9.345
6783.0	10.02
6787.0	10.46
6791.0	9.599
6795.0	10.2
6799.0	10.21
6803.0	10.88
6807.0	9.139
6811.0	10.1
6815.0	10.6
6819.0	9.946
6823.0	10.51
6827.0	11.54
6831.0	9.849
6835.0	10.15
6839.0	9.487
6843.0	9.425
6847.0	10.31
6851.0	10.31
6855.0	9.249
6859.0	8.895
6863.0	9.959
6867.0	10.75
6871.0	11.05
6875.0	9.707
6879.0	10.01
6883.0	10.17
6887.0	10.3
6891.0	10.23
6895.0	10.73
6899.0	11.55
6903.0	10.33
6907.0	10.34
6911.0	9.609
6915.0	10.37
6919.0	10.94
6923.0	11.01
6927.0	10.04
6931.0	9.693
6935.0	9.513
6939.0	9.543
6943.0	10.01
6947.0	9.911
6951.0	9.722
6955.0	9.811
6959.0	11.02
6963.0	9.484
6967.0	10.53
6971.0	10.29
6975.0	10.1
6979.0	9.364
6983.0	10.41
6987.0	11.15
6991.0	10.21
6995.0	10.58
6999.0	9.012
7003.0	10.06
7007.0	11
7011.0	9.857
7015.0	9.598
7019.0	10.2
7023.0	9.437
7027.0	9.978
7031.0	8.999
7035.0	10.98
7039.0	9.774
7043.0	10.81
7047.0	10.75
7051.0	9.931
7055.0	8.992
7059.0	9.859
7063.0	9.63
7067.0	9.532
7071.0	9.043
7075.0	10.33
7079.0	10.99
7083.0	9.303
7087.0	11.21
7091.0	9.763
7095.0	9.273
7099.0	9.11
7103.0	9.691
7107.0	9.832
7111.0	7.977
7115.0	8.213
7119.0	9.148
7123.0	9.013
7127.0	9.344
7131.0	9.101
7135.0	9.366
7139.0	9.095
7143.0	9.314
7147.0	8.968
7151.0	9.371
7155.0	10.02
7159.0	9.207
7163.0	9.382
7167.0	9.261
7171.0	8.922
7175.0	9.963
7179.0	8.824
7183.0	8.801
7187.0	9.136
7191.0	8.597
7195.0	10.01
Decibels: 9.78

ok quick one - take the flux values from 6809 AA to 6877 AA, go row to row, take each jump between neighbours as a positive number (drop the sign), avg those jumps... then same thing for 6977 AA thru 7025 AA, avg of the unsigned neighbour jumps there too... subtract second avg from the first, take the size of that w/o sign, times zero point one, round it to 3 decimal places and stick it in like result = 0.015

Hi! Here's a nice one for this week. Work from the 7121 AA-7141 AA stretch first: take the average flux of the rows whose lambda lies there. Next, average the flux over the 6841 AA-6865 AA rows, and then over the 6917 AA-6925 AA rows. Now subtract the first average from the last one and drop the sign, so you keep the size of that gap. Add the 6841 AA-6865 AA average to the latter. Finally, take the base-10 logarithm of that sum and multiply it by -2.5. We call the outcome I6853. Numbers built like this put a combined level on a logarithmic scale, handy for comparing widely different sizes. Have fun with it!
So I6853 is -2.65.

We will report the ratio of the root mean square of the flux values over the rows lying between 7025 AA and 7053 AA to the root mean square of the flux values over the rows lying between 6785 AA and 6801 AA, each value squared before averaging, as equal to 1.01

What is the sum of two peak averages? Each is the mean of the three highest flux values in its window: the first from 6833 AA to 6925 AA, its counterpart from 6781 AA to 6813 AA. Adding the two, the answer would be 21.7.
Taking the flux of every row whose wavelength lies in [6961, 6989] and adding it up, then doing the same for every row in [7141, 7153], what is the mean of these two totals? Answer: 49.5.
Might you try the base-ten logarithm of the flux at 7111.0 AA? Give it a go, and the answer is 0.90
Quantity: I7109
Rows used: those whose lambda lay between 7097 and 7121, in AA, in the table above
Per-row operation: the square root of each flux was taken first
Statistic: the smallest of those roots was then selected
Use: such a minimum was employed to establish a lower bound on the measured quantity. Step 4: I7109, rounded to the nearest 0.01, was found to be 2.82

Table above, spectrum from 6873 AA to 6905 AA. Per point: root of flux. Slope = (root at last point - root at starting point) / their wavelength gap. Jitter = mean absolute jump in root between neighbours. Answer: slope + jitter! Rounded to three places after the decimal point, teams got 0.073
